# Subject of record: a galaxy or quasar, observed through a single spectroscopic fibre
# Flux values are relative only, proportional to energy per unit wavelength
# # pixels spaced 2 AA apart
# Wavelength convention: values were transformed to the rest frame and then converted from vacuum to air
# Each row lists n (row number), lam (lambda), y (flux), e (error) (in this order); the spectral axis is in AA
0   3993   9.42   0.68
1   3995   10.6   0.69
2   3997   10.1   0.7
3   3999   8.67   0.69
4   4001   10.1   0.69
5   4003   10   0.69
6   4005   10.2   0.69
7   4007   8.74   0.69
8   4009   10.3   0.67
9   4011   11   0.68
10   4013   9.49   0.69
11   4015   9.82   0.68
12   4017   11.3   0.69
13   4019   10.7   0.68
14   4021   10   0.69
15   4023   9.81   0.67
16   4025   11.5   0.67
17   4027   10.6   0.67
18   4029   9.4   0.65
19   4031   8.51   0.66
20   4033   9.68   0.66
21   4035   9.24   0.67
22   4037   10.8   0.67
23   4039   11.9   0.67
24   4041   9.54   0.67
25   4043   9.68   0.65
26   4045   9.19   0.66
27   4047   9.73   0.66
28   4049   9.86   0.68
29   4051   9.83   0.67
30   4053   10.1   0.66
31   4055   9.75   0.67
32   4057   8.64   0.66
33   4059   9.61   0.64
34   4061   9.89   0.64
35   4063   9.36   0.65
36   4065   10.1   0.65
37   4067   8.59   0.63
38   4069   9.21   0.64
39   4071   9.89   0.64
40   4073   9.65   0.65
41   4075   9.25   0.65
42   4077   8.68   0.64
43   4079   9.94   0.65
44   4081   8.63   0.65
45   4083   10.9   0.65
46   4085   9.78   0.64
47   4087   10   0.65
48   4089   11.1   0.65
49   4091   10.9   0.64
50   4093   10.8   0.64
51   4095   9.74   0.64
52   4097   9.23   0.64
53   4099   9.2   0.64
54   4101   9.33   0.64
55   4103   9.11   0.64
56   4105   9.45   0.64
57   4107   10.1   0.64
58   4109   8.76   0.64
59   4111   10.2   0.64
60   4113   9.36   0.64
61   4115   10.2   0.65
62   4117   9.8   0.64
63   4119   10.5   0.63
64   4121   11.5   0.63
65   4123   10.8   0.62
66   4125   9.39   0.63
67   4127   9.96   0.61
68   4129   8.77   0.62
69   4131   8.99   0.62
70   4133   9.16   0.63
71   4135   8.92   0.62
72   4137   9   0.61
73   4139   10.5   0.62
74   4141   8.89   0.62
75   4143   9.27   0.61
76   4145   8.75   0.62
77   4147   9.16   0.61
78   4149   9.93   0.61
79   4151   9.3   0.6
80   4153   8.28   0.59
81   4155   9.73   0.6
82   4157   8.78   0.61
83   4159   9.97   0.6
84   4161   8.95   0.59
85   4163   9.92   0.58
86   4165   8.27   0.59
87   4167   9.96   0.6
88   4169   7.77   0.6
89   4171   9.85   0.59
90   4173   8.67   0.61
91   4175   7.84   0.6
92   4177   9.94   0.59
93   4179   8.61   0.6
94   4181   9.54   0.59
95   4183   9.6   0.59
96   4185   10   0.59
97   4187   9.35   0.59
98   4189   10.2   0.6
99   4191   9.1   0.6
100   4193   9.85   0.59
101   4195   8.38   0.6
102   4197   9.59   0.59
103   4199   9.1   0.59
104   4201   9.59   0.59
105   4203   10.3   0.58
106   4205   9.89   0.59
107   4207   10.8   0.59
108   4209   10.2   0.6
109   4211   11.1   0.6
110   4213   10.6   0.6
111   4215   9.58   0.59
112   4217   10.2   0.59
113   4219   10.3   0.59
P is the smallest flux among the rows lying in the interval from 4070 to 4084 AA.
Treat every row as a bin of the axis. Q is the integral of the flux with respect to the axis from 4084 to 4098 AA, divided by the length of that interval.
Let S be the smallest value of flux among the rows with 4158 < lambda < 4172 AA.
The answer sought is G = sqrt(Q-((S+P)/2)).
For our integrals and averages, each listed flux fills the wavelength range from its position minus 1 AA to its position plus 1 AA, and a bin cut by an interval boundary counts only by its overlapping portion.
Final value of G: 1.4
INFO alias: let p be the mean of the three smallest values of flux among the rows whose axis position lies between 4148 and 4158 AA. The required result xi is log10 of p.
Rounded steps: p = 8.79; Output 0.944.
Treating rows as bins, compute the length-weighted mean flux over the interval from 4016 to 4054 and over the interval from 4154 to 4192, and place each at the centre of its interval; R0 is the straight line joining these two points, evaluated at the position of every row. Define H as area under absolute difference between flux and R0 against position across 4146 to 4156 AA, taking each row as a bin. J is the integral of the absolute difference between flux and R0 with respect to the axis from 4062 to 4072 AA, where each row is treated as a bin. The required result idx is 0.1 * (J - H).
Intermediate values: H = 4.7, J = 5.5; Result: 0.08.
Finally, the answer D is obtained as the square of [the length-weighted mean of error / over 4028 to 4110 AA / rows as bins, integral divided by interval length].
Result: 0.42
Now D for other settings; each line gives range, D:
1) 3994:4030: 0.47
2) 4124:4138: 0.38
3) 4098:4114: 0.41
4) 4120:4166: 0.37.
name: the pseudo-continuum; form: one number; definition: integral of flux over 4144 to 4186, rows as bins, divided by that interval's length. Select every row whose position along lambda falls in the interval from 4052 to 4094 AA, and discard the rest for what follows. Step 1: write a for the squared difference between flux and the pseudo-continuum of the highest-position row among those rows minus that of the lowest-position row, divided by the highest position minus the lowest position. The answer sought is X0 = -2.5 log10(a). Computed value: 3.4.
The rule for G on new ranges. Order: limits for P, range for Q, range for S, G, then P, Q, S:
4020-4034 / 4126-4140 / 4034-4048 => 0.7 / 8.51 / 9.3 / 9.19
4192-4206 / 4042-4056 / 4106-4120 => 1.1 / 8.38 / 9.7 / 8.76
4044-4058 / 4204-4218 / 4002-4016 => 1.3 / 8.64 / 10.3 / 8.74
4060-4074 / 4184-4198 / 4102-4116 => 0.9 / 8.59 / 9.5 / 8.76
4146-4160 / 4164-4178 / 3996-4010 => 0.7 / 8.28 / 8.9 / 8.67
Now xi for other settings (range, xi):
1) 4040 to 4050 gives 0.976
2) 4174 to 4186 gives 0.938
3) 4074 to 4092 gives 0.947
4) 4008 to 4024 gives 0.987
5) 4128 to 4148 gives 0.945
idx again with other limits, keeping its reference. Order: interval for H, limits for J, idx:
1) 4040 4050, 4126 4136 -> 0.11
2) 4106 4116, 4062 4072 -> 0.00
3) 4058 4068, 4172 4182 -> 0.25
